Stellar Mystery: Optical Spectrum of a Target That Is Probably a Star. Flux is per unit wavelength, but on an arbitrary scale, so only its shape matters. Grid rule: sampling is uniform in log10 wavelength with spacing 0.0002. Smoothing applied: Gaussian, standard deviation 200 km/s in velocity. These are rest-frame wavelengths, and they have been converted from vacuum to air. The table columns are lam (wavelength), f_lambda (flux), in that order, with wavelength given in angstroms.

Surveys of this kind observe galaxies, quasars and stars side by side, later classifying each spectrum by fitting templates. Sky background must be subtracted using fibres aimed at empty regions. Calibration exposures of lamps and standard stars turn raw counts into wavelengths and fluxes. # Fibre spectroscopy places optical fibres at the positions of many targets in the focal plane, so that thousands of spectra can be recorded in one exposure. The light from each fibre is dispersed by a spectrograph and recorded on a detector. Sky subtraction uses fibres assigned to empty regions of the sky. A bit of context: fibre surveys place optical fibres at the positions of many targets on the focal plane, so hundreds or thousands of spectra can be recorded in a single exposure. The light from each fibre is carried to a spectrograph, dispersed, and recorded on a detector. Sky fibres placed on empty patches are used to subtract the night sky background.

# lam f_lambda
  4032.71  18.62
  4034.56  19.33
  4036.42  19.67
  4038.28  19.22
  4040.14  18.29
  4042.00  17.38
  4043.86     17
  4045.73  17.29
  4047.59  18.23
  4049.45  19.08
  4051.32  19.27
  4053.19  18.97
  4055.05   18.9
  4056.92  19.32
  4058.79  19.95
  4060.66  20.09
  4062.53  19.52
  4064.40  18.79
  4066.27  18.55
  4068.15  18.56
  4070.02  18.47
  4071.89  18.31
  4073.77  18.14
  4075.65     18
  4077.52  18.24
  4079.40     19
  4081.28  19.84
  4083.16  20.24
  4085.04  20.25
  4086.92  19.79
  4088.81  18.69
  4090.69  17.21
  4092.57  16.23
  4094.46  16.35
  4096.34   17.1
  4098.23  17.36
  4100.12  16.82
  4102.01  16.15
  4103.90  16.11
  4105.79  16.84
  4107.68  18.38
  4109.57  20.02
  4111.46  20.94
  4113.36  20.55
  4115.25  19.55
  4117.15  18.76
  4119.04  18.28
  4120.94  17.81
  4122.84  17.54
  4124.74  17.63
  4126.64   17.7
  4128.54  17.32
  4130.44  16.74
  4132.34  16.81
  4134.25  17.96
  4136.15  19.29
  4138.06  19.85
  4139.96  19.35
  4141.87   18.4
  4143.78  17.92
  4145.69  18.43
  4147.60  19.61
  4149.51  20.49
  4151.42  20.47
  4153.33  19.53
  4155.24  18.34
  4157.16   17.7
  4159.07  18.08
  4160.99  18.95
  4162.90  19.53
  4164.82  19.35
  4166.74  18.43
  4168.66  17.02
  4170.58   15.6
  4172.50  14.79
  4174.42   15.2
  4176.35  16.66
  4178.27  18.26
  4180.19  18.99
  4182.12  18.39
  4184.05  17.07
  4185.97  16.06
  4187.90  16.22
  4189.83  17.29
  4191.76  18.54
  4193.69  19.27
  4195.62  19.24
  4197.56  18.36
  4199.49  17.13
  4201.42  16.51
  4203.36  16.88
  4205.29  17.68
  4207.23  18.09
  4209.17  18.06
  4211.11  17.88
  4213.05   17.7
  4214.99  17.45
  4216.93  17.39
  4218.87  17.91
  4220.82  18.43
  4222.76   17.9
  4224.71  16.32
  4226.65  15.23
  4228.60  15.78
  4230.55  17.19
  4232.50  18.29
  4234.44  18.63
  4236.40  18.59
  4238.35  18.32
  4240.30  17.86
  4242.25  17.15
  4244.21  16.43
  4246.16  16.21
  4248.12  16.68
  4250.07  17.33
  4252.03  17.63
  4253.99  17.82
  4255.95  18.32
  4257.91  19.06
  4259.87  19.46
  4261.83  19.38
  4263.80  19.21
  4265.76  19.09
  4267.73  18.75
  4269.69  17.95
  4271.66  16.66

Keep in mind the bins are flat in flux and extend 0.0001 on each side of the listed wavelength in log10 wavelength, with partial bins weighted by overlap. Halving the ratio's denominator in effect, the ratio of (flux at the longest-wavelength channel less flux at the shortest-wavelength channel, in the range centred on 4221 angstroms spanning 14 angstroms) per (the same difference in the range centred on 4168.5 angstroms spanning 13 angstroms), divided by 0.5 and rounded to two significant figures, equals 1.0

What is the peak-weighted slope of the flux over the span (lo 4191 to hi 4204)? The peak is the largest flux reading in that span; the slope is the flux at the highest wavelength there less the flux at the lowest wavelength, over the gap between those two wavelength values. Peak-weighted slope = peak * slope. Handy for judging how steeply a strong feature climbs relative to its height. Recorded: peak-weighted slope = -3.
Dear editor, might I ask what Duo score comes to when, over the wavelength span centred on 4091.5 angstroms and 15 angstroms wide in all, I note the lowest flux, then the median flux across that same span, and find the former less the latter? -1.1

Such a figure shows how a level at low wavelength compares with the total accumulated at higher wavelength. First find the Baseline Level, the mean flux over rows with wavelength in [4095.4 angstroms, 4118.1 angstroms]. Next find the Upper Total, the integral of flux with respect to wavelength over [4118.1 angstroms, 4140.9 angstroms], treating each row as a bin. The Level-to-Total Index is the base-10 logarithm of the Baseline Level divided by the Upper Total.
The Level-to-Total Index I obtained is -1.35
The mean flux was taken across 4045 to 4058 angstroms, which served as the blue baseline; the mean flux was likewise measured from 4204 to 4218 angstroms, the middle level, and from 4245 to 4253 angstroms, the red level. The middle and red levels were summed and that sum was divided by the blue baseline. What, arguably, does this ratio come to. 1.85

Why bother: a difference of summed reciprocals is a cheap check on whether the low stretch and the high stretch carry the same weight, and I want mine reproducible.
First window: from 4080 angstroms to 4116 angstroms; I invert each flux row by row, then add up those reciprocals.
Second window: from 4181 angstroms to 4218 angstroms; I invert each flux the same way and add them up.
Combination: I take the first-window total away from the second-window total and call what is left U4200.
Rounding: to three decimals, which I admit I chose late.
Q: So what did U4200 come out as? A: 0.035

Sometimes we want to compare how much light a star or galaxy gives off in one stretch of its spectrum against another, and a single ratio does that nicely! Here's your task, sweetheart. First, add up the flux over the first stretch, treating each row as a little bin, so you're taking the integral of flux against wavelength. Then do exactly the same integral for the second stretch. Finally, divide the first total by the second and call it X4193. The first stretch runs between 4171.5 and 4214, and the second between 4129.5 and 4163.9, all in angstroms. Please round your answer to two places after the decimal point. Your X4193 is 1.15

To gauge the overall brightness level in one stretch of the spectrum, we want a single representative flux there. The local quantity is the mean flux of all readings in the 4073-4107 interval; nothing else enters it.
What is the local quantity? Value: 17.9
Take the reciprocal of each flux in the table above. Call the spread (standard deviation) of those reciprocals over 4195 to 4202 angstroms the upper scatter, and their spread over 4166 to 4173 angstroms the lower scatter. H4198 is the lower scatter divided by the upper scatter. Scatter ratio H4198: 1.5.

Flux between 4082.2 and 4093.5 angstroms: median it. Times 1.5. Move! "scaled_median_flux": 28.9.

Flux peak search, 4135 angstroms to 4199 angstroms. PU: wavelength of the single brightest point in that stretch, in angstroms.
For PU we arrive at 4149.51 angstroms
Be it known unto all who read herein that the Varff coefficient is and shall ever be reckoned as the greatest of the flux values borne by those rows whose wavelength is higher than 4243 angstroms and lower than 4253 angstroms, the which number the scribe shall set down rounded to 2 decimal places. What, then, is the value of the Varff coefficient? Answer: 17.63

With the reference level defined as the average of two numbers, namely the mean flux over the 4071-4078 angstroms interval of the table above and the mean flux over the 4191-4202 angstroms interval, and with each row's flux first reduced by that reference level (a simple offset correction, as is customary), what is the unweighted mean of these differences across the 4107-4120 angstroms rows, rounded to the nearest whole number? 1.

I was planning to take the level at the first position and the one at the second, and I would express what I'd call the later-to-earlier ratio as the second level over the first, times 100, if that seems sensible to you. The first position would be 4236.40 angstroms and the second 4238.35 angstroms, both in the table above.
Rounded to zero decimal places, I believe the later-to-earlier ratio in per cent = 99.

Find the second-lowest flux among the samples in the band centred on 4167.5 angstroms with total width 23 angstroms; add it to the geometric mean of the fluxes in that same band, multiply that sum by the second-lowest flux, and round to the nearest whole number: 495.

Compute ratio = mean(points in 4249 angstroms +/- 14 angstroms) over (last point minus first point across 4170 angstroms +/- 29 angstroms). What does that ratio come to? -447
